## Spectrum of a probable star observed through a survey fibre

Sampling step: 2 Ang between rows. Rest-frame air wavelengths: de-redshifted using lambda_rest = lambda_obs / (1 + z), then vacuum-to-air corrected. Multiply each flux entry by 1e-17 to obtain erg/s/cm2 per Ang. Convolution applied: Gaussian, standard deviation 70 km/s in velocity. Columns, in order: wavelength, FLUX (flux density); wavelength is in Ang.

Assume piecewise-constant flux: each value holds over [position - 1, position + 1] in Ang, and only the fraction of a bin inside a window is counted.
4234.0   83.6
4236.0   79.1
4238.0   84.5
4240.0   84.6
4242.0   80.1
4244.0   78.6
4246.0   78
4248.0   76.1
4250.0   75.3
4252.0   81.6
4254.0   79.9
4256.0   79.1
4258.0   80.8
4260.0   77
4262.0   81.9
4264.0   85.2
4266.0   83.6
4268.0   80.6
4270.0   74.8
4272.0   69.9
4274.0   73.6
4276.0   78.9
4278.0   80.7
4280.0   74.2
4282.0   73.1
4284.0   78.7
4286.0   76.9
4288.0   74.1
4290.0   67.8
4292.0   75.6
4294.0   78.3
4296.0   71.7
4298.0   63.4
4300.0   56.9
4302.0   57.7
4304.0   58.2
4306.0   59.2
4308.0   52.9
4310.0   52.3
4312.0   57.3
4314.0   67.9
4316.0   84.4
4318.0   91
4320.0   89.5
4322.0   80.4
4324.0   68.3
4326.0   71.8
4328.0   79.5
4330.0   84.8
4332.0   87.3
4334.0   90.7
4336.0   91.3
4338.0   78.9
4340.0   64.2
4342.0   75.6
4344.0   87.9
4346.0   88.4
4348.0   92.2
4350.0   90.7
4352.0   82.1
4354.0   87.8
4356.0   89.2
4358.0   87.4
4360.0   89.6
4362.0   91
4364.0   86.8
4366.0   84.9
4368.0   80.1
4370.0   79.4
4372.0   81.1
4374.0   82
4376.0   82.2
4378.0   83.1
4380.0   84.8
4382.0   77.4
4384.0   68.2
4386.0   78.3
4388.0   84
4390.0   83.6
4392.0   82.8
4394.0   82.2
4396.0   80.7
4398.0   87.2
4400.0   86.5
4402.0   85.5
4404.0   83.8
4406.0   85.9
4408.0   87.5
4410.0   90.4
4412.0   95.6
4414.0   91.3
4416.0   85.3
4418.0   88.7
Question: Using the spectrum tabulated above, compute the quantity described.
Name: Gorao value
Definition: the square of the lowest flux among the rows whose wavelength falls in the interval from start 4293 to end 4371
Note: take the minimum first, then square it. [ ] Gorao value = 2735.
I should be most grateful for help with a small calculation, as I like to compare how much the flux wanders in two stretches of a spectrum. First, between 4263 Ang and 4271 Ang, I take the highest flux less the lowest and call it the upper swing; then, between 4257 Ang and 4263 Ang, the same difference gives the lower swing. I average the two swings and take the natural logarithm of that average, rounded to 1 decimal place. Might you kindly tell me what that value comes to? 2.0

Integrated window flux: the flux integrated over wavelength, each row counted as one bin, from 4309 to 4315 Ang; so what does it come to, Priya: 355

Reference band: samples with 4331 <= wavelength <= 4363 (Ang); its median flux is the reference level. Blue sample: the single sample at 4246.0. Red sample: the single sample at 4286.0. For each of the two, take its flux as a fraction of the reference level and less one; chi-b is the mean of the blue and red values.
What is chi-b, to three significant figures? -0.121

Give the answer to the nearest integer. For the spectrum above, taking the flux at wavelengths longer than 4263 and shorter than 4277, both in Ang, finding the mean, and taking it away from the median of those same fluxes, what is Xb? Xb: 1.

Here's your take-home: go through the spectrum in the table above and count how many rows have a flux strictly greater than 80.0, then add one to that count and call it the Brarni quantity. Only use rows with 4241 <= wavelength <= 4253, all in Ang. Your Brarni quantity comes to 3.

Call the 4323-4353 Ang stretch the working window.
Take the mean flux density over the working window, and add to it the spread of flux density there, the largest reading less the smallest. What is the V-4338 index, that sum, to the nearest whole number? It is 110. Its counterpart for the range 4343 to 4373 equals 99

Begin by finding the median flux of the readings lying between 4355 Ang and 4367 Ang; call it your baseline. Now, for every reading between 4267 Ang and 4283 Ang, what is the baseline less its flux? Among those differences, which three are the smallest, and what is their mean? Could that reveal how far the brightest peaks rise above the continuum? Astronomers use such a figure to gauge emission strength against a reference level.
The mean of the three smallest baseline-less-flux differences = 8.2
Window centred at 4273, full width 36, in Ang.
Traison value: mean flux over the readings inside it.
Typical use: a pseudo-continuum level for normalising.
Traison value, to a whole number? 77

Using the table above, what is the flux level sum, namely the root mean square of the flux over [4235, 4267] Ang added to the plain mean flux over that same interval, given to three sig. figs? 161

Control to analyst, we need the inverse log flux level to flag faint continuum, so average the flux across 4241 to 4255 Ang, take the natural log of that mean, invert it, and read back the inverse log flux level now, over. 0.2292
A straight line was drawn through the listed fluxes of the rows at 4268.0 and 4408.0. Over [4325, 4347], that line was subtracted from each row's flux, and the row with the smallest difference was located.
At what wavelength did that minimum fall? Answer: 4340.0 Ang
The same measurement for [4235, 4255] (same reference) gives 4250.0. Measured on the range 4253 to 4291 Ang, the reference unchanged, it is 4290.0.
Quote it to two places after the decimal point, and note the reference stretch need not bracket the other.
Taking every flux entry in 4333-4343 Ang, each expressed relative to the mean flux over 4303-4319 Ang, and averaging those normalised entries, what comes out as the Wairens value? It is 1.23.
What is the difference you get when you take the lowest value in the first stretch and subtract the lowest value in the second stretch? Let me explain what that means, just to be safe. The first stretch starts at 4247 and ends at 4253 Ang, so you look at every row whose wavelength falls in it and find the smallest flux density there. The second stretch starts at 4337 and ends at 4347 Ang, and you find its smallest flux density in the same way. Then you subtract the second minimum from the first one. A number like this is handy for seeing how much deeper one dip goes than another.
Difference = 11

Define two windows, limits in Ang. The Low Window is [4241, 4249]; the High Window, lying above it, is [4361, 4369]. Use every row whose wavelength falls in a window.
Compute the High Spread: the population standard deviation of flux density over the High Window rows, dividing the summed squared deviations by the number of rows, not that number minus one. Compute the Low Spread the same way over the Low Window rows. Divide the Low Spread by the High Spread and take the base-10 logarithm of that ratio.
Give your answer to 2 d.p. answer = -0.44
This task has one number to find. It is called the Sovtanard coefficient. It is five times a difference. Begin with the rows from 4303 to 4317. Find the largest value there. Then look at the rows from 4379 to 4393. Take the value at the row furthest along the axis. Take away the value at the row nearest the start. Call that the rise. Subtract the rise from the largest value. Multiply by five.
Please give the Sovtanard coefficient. 432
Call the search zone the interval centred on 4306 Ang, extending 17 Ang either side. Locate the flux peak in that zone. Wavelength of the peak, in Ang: 4318.0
